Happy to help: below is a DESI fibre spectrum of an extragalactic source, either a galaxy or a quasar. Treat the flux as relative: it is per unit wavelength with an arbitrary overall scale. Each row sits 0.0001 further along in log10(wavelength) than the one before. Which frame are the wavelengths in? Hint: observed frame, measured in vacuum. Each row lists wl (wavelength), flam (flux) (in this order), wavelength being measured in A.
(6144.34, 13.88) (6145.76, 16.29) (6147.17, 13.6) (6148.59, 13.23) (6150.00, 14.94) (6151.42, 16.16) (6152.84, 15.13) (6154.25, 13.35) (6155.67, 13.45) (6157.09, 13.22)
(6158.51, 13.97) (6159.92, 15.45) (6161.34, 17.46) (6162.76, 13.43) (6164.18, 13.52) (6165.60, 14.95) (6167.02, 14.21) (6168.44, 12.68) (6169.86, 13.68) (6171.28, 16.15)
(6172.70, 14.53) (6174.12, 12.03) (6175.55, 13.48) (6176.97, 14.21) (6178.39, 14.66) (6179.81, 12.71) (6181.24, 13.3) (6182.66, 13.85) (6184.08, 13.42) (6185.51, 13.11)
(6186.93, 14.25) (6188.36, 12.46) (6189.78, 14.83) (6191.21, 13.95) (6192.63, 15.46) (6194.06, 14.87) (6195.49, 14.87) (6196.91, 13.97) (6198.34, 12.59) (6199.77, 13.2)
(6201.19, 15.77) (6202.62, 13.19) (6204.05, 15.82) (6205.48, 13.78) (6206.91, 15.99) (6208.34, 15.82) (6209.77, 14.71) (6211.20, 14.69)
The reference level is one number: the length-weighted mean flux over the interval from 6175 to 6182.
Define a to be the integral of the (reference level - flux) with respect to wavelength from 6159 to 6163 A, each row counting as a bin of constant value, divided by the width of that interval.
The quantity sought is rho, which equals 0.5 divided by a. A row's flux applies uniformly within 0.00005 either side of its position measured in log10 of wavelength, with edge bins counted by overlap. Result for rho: -0.26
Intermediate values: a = -1.92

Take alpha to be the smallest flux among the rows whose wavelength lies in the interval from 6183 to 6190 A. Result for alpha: 12.46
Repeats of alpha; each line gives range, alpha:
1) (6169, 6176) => 12.03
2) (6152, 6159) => 13.22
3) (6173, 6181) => 12.03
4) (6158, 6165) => 13.43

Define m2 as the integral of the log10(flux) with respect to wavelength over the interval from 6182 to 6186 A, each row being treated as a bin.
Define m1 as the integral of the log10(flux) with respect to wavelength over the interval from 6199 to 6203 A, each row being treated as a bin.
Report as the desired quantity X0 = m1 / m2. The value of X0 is 1.02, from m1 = 4.59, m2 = 4.5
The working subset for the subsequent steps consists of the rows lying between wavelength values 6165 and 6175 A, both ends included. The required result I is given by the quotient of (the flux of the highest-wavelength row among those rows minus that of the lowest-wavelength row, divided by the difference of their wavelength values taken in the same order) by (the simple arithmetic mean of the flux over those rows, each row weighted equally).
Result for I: -0.024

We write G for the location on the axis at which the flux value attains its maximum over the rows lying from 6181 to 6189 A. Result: 6186.93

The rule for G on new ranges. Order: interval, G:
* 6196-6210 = 6206.91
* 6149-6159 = 6151.42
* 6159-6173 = 6161.34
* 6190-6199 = 6192.63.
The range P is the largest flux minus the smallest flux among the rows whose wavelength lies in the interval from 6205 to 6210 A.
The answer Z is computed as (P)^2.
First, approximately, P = 2.2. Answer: 5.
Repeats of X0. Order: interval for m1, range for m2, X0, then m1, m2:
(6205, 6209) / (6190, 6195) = 0.81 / 4.73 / 5.8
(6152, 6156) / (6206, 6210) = 0.97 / 4.59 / 4.8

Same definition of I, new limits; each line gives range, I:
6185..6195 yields 0.015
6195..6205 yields 0.008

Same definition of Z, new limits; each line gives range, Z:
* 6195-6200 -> 5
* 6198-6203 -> 10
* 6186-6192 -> 6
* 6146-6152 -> 9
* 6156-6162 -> 18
